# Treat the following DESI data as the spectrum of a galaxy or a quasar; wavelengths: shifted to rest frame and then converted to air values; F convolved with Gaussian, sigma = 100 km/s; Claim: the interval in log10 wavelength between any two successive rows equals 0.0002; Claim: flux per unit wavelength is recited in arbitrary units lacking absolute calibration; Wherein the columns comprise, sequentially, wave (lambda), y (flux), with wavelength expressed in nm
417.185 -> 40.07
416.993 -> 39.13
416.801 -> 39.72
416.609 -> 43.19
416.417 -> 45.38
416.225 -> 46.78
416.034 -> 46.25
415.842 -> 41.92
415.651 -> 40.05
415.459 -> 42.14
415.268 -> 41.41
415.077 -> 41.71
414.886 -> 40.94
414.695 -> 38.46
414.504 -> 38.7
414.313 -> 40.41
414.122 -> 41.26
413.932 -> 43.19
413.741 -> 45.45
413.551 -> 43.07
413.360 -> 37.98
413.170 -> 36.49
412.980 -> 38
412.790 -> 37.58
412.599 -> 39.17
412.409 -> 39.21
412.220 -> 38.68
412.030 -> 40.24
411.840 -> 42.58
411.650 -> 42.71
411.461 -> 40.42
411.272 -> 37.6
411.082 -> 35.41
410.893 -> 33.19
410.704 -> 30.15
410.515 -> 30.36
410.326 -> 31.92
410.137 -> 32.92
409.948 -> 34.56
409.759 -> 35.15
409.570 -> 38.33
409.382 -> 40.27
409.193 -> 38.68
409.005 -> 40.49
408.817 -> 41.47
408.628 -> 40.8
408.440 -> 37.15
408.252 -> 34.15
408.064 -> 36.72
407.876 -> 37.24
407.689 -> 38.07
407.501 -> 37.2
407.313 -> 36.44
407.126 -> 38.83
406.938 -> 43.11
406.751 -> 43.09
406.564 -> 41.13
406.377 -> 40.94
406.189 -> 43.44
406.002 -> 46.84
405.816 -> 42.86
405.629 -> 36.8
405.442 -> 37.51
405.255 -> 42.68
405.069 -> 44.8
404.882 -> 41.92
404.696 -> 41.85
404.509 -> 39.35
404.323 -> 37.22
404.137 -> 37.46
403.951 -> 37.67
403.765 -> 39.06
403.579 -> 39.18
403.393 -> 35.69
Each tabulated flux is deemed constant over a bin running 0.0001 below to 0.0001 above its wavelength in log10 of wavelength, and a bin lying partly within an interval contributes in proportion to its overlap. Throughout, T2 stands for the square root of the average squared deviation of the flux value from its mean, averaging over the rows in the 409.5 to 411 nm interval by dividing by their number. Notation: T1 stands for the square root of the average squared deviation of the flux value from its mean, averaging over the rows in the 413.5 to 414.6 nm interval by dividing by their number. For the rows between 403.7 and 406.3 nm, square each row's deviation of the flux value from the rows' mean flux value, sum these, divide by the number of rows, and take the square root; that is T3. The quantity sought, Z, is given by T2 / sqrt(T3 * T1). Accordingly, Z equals 0.97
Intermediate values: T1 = 2.2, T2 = 2.52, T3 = 3.11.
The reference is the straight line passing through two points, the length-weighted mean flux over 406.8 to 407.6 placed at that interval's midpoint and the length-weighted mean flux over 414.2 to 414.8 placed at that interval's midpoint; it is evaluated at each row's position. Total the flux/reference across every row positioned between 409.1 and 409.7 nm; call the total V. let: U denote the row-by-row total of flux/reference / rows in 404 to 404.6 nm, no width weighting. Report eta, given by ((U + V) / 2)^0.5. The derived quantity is 1.72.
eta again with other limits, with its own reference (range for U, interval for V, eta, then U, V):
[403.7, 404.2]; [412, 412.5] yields 1.72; 2.92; 3.01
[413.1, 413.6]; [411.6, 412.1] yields 1.76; 3.00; 3.20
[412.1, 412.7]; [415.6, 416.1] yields 1.77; 2.99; 3.26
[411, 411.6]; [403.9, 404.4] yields 1.70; 2.89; 2.88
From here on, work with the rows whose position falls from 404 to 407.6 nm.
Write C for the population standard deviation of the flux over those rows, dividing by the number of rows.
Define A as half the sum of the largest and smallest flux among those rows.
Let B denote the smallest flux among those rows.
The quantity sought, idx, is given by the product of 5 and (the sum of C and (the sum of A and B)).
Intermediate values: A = 42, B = 36.44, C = 3.0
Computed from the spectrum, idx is 405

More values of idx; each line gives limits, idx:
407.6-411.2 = 347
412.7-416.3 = 405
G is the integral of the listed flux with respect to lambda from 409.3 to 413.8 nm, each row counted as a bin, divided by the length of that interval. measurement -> 37.5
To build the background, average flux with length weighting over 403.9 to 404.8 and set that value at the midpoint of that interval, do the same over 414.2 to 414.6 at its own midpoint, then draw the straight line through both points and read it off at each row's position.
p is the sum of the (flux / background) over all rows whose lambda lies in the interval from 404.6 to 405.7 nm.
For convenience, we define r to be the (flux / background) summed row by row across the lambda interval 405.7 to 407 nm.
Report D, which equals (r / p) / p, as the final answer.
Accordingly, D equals 0.19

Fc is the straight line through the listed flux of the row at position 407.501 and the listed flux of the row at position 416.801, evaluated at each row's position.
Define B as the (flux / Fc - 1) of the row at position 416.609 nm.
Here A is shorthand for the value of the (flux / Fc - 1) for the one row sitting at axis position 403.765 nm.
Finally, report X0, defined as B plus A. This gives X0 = 0.168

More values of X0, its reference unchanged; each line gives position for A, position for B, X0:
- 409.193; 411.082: -0.045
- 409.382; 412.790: 0.041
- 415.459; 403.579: 0.155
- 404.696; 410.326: -0.011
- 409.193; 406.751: 0.192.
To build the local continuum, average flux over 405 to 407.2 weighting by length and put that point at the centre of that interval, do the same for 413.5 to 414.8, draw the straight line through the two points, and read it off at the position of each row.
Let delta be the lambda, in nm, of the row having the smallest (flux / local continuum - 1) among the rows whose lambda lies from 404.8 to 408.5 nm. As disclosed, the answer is 408.252 nm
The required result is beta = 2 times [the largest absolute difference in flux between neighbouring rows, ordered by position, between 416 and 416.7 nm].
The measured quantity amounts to 4.4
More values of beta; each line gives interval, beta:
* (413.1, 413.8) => 10.2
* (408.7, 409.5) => 3.6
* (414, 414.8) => 3.4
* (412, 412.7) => 3.1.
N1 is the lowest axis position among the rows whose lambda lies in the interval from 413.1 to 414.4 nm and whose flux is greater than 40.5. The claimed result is 413.551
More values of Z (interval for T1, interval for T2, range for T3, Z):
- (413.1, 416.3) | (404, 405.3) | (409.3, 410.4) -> 0.92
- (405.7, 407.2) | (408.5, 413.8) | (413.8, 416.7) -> 1.66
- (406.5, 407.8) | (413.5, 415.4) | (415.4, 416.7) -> 0.82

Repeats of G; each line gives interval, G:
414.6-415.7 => 40.8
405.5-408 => 40.4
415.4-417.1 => 42.7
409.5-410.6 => 33.8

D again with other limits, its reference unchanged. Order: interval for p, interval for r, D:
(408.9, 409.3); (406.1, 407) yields 1.33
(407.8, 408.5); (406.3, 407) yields 0.31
